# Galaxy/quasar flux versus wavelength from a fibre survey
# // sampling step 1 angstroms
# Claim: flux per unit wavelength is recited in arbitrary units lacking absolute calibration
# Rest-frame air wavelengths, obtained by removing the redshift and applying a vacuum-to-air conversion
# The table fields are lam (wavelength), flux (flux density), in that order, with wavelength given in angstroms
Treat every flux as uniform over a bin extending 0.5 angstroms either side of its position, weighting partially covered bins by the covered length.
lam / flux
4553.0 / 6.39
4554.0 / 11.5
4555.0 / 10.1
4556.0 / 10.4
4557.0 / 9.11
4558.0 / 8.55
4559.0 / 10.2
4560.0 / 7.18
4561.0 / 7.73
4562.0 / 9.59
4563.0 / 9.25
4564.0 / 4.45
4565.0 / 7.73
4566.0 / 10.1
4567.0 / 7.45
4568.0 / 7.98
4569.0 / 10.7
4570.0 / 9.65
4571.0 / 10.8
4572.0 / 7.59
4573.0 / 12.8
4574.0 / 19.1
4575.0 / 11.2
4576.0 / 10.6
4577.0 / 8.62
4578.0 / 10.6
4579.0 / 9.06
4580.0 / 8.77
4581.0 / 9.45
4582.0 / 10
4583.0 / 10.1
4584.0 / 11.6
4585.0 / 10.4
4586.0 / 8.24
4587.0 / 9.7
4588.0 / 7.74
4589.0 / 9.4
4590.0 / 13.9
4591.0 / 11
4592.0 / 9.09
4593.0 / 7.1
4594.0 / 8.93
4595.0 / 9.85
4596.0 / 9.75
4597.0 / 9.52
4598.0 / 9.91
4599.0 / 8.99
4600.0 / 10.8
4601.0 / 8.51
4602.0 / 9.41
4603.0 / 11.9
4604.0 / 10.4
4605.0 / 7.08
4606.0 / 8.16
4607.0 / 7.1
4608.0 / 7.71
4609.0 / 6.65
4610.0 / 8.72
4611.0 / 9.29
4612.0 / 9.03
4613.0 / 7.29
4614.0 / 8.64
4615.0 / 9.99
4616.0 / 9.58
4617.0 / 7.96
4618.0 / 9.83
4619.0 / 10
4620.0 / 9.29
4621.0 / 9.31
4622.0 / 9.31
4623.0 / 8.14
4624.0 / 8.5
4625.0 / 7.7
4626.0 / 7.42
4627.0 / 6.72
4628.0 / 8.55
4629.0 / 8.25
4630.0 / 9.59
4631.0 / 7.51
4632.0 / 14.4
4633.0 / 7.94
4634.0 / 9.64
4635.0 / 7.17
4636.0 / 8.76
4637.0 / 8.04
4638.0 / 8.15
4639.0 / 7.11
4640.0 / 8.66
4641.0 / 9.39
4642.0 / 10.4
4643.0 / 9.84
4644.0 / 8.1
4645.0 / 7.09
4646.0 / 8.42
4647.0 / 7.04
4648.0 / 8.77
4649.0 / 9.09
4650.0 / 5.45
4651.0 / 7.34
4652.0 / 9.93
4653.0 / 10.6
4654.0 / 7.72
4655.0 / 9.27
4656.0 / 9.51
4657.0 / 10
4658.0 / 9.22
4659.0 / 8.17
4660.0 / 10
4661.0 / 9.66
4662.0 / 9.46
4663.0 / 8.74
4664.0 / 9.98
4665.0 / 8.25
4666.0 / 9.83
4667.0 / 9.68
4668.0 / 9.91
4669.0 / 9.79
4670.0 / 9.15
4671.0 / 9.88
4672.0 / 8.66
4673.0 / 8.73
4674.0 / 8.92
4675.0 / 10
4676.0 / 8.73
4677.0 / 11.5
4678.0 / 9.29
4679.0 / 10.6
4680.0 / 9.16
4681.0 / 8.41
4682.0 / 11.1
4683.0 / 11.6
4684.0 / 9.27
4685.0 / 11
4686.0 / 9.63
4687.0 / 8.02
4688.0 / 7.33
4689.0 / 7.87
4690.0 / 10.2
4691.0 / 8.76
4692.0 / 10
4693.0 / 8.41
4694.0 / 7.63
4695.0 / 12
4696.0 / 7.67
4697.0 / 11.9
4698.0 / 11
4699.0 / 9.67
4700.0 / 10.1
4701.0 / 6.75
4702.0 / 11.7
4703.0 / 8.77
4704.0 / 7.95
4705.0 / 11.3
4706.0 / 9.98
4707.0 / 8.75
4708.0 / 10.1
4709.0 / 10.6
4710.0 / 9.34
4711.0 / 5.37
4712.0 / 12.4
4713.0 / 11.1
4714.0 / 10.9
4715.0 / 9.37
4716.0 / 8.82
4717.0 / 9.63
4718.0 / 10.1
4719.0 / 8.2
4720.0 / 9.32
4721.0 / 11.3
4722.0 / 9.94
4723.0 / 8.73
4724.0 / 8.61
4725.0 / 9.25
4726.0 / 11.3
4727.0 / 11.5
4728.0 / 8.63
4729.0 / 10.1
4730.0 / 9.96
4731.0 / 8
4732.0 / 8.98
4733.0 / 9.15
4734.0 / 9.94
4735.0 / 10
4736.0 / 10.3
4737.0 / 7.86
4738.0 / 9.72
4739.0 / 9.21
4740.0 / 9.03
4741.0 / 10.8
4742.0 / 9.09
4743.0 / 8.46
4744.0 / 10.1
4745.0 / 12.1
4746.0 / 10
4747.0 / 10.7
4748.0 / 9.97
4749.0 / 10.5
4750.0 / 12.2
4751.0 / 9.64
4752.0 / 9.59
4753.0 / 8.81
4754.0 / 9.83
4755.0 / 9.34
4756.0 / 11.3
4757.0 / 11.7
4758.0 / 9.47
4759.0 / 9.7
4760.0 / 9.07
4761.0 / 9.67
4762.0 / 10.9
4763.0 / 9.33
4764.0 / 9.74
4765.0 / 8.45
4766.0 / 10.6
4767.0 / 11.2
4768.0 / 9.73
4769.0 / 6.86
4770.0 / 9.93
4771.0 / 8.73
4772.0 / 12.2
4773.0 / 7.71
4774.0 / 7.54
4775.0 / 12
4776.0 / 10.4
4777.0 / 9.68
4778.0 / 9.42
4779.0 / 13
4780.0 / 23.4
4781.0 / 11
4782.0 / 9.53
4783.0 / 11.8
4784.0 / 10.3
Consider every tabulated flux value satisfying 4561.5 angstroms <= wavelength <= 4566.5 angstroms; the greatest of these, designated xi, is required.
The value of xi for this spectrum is 10.1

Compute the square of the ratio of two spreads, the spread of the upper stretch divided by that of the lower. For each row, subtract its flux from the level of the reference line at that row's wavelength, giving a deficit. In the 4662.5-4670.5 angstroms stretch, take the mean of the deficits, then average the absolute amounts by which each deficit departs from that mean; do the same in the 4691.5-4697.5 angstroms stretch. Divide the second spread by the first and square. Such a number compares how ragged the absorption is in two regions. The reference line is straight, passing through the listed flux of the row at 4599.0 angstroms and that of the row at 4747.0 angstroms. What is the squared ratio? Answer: 10.5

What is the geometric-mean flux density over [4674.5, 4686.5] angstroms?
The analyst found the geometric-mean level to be 10.0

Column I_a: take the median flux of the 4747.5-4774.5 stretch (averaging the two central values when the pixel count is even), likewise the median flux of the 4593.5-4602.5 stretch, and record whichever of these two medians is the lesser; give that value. 9.52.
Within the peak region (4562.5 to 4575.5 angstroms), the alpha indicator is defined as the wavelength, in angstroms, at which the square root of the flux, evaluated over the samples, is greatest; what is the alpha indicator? 4574.0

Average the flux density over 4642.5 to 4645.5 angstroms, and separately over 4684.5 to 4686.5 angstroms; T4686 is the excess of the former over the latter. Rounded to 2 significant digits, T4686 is -2.0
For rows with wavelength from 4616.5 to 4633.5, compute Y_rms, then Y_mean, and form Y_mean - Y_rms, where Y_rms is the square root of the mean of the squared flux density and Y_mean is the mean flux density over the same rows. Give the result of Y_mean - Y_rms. -0.15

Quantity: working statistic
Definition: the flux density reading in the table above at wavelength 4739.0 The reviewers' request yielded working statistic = 9.21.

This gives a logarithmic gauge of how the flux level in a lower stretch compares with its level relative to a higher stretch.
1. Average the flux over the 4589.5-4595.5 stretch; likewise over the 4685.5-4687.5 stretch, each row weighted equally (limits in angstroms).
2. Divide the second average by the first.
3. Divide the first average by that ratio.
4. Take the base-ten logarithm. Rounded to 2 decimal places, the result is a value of 1.05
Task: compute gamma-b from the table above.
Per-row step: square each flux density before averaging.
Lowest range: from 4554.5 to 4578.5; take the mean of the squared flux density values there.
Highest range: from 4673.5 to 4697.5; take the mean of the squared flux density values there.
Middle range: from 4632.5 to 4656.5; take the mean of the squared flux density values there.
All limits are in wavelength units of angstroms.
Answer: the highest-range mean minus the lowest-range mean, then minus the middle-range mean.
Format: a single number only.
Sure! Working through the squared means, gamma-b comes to -80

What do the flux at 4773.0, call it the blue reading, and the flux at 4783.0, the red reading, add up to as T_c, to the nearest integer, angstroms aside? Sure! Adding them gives 20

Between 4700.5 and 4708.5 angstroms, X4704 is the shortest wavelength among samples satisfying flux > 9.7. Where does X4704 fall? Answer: 4702.0 angstroms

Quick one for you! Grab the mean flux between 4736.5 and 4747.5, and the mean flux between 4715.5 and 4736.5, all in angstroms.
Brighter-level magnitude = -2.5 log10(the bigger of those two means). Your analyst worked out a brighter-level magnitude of -2.47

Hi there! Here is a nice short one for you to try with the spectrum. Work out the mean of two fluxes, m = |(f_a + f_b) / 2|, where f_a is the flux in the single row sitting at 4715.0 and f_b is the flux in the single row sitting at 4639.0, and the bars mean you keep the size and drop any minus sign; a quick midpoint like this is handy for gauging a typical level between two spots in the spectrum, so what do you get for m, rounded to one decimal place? 8.2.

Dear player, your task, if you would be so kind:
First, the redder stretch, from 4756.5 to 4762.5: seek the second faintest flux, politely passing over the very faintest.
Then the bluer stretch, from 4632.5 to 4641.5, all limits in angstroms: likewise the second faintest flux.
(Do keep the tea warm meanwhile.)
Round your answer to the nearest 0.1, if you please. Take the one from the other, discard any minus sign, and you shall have 2.3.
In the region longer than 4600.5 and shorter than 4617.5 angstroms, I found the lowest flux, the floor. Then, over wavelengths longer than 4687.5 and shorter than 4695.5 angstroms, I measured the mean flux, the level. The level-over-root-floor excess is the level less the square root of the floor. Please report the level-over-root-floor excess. 6.4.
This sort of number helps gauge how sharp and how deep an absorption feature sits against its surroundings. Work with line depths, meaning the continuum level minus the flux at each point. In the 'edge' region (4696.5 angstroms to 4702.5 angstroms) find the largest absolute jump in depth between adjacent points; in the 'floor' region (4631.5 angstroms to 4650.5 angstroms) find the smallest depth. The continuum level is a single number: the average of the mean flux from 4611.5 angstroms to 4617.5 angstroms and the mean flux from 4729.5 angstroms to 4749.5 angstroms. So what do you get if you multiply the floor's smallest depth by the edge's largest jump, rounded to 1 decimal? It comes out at -25.6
